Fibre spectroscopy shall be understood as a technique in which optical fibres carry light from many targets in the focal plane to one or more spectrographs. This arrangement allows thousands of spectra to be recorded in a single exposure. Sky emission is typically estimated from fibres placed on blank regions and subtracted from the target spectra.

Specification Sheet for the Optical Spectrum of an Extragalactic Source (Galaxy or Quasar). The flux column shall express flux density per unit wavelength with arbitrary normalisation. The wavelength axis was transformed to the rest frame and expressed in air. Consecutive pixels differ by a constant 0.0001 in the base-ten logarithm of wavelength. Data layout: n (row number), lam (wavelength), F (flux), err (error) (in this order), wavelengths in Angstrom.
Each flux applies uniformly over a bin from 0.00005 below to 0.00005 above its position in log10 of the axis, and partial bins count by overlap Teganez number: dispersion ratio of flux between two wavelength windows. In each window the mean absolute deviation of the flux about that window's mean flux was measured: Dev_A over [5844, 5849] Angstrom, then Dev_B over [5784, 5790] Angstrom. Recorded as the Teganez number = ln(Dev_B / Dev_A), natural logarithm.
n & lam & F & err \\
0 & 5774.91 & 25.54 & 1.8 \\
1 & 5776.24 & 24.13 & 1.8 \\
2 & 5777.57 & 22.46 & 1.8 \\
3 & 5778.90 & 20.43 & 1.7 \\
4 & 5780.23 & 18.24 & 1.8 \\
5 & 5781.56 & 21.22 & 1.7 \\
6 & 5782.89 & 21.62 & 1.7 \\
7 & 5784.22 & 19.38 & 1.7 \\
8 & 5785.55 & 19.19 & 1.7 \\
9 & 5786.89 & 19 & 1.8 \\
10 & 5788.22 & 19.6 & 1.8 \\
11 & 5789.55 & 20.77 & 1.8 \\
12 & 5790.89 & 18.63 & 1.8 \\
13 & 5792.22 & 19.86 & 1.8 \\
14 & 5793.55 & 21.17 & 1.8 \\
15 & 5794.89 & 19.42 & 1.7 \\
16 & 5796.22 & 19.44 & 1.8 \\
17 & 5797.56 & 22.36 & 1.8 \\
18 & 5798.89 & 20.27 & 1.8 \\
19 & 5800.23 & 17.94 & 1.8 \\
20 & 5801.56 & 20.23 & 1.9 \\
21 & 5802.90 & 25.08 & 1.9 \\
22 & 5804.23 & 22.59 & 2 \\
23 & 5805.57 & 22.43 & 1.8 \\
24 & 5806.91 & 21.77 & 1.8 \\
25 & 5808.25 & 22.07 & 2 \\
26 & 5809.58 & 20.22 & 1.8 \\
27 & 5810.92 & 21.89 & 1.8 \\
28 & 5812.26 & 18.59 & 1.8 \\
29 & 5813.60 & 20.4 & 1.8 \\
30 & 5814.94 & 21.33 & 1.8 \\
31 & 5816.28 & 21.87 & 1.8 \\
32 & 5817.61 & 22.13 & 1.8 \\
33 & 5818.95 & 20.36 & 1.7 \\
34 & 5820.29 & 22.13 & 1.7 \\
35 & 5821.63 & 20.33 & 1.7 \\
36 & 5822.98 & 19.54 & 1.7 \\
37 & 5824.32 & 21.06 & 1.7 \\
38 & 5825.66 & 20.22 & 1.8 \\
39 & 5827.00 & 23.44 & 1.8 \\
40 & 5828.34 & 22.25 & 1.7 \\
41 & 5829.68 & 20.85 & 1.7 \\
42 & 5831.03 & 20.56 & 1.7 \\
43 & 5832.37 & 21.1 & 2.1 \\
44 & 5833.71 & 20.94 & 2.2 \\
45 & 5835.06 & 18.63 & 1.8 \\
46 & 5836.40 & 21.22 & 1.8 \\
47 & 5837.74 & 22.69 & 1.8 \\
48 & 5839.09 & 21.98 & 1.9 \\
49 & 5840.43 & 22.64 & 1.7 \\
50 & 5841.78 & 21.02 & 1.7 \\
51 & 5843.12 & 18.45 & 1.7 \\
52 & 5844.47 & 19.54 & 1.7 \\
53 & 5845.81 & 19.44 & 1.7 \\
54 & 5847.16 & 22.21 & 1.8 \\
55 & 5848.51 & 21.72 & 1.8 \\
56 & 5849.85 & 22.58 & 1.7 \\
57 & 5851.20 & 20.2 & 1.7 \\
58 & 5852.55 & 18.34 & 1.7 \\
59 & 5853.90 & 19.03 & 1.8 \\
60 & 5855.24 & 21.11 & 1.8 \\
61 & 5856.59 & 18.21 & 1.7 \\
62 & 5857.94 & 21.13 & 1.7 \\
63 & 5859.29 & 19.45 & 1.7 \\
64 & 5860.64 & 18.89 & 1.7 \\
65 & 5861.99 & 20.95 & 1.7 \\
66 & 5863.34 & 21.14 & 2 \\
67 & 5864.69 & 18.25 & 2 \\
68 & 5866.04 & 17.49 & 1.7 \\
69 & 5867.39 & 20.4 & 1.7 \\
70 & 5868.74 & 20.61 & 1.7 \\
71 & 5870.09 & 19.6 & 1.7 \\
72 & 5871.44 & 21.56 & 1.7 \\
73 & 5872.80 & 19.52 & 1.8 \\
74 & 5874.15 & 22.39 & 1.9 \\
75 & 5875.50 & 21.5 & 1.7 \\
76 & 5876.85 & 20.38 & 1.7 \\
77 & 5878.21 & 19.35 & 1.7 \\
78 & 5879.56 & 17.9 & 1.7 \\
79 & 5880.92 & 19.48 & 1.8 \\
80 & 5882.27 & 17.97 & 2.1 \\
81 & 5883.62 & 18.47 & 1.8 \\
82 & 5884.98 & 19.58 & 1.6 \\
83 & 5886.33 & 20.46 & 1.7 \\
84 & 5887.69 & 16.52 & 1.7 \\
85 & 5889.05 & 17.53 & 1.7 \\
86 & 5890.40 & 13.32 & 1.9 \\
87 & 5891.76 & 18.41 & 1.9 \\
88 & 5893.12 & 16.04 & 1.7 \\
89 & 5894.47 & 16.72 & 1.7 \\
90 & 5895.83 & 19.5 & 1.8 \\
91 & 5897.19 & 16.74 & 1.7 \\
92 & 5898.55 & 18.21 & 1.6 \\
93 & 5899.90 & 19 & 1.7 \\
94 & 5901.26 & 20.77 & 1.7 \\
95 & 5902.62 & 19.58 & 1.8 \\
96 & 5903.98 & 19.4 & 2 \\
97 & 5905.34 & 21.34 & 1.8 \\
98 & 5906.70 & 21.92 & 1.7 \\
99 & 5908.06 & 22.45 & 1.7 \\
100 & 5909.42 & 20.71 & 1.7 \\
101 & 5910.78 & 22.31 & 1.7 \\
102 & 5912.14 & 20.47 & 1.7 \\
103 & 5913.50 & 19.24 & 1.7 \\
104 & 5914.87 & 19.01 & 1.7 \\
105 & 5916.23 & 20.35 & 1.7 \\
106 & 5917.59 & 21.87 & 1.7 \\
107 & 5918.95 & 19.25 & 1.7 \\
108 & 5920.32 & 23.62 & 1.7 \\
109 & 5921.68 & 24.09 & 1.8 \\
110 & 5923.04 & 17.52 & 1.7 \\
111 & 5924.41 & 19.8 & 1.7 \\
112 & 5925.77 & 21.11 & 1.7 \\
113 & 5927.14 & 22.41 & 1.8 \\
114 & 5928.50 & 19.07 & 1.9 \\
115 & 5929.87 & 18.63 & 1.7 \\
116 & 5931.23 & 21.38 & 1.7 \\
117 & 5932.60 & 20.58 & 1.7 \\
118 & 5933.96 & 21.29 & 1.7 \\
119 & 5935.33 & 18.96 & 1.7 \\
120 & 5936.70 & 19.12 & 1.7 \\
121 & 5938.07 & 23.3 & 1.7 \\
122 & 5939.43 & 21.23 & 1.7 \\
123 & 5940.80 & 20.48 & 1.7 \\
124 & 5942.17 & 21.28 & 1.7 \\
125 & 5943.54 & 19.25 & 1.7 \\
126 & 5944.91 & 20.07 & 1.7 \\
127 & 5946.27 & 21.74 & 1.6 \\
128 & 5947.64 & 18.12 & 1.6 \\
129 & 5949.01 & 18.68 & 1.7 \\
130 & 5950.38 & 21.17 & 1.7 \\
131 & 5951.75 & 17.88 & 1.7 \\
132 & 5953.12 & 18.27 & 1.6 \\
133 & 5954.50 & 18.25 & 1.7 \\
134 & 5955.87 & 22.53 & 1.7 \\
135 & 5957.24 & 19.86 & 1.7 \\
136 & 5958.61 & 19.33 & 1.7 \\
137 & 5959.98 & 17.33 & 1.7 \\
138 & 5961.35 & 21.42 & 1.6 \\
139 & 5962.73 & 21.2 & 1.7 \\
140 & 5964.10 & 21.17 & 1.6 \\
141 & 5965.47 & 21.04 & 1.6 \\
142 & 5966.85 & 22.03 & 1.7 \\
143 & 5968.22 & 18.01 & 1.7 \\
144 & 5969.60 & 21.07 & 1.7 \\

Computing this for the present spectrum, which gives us -1.0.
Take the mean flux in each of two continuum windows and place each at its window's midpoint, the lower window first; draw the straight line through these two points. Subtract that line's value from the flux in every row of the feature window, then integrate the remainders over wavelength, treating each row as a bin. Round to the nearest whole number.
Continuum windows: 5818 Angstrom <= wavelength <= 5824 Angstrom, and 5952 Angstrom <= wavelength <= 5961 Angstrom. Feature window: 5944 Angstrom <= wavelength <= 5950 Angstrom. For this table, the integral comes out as 2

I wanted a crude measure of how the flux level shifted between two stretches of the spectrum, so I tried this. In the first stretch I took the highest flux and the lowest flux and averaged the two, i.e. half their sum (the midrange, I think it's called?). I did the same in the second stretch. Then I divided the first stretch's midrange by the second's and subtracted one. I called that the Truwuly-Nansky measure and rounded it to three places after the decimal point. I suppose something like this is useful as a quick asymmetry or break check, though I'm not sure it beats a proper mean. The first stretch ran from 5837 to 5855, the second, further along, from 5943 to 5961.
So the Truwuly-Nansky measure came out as 0.029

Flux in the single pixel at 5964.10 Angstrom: 21.17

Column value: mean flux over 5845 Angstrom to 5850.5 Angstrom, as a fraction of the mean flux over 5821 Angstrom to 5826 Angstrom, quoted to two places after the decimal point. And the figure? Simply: 1.06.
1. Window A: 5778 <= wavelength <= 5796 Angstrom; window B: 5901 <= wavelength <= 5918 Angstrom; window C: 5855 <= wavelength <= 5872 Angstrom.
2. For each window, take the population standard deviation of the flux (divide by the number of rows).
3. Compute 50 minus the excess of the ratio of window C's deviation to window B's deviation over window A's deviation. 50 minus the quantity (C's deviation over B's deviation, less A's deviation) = 49.89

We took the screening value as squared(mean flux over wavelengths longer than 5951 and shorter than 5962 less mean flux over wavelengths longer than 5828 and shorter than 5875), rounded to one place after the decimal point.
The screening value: 1.2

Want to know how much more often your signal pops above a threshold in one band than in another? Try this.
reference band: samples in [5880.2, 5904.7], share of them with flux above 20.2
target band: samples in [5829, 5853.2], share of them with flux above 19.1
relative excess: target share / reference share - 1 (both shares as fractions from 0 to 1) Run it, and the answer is 6.50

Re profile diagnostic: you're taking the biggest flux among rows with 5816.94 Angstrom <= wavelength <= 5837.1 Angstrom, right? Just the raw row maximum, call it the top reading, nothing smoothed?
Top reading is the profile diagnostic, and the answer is 23.44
